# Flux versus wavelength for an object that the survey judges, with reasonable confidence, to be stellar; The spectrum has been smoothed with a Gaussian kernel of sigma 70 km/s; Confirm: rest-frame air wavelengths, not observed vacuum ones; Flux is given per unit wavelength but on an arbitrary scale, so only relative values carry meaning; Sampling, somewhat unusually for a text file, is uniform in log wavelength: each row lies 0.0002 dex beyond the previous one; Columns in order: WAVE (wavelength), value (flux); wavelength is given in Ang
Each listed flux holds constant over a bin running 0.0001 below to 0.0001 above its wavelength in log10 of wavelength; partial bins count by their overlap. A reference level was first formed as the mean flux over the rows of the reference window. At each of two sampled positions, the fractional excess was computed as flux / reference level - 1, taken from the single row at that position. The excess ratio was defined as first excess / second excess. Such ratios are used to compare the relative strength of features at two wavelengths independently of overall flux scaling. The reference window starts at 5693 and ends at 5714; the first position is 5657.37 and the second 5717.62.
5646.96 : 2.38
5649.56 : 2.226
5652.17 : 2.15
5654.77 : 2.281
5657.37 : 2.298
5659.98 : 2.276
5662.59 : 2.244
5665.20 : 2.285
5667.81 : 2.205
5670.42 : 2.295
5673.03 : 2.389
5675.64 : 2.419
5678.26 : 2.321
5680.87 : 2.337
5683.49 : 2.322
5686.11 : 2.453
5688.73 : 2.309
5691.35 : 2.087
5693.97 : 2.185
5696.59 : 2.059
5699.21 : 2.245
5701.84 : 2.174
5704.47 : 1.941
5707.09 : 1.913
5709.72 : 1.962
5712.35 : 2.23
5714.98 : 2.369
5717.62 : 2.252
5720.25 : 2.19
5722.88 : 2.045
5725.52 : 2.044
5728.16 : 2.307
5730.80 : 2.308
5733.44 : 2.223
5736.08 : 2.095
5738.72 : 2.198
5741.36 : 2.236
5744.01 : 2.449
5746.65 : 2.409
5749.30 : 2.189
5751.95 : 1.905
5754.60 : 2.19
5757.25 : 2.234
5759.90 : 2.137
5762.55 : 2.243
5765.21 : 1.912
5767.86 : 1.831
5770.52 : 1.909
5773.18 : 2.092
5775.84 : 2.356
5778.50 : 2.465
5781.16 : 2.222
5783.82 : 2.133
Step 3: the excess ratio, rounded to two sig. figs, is 1.3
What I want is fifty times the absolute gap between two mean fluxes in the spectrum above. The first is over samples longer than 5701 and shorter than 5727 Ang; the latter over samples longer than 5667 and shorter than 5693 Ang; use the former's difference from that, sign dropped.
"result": 10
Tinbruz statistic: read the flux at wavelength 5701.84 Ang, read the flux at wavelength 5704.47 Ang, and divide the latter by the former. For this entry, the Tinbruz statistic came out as 0.89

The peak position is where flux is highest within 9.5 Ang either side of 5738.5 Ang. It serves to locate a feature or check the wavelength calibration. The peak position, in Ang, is 5744.01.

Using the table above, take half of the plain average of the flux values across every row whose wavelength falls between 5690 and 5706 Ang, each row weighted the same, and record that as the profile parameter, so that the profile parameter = 1.06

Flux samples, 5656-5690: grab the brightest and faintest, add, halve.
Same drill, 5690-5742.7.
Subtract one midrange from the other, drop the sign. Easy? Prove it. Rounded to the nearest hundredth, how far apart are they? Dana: 0.19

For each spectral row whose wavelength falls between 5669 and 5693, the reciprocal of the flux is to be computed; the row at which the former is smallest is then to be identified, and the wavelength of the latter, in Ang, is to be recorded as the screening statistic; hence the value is 5686.11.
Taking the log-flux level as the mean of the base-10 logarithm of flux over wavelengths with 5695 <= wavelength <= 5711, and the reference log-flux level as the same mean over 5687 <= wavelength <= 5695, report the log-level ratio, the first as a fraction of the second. 0.91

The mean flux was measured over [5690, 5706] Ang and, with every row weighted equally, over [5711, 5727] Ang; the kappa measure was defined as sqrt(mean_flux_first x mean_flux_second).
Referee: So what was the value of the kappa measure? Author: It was 2.15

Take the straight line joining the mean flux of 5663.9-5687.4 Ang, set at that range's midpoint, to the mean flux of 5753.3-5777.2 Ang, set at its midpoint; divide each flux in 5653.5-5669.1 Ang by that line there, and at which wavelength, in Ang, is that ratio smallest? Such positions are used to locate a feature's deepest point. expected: 5667.81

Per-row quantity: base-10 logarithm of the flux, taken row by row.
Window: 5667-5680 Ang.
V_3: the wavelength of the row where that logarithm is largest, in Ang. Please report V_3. 5675.64 Ang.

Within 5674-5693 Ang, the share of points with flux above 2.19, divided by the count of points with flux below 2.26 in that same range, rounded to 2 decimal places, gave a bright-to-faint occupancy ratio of 0.86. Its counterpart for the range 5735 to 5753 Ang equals 0.11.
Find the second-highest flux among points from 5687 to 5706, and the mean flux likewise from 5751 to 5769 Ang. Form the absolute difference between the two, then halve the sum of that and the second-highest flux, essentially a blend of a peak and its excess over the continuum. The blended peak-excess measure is 1.21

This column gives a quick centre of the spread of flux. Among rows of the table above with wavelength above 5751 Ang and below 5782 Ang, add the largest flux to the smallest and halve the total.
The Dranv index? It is 2.15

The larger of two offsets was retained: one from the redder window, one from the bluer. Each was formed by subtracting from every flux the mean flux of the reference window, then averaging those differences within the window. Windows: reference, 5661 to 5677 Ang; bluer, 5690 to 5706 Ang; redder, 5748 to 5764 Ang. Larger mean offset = -0.16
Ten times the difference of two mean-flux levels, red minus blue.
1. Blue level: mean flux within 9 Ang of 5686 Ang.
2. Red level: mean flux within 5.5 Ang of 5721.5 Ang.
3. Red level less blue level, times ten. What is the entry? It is -1.5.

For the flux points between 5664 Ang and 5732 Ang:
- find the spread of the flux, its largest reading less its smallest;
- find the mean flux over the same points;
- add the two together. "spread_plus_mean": 2.76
